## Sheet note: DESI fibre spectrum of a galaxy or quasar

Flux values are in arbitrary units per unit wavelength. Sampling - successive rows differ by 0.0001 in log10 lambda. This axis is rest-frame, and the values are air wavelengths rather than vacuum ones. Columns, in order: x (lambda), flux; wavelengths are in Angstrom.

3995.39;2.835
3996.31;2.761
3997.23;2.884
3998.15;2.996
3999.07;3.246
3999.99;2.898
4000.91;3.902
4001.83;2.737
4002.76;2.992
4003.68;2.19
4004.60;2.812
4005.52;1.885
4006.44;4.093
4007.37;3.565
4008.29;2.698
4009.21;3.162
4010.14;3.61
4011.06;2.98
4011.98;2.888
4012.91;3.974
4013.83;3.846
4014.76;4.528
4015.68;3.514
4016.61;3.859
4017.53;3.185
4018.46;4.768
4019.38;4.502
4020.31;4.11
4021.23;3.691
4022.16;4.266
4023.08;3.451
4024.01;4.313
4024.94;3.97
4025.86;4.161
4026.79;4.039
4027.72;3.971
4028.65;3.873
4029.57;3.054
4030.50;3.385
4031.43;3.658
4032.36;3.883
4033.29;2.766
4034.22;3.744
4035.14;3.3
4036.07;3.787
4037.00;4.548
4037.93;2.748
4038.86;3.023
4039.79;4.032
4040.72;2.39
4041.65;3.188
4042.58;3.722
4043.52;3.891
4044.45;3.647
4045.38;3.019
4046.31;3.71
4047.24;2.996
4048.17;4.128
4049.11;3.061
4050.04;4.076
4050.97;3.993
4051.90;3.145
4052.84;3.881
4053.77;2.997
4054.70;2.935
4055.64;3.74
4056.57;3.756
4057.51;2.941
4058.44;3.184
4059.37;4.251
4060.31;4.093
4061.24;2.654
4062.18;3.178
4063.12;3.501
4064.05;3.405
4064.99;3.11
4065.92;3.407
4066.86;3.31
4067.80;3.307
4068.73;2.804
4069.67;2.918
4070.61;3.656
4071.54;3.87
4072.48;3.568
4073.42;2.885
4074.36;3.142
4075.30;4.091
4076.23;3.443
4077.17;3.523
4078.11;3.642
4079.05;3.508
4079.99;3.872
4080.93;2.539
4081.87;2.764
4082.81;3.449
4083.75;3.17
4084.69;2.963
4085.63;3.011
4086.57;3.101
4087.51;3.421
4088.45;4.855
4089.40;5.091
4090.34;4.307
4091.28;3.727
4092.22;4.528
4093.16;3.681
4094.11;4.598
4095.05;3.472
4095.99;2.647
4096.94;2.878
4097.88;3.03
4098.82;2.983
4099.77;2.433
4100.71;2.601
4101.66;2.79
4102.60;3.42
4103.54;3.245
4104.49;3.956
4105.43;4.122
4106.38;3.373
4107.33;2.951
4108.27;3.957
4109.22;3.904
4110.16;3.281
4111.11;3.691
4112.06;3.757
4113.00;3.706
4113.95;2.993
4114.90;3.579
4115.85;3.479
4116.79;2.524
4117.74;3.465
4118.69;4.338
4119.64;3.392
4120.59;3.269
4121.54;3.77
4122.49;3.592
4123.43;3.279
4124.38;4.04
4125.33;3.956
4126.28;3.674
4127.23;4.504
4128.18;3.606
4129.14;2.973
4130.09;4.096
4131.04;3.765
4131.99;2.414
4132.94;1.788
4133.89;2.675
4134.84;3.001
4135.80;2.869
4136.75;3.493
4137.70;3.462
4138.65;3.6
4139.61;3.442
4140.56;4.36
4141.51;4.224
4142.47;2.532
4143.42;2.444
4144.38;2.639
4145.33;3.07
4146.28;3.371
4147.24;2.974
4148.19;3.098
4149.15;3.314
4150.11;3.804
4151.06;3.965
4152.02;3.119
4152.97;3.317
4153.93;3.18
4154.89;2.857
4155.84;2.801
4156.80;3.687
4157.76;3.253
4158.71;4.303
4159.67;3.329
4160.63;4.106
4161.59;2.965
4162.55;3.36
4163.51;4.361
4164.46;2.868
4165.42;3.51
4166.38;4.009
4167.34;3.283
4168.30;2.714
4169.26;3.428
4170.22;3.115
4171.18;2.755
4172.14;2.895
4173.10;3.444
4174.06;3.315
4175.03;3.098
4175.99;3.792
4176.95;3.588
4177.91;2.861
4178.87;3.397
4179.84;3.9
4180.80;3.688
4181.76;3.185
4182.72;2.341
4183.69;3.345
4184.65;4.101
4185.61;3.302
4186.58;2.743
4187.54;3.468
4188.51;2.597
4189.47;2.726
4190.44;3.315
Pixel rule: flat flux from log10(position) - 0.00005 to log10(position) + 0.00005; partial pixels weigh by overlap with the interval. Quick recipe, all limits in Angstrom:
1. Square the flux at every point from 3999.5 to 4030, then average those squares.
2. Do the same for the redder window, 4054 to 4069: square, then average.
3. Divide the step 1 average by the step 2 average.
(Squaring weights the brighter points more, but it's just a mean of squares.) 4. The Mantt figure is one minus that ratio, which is -0.15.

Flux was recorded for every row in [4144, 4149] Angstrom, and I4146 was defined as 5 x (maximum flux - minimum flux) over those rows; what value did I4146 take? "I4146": 3.7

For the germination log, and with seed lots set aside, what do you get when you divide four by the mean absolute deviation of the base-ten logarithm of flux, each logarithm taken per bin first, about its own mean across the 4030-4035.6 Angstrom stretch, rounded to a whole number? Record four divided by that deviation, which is 102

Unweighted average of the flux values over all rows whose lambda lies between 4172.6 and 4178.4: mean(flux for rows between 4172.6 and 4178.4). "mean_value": 3.35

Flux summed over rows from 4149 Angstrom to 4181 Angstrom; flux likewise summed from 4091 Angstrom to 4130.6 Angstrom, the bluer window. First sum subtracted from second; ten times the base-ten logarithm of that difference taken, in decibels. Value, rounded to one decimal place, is 15.0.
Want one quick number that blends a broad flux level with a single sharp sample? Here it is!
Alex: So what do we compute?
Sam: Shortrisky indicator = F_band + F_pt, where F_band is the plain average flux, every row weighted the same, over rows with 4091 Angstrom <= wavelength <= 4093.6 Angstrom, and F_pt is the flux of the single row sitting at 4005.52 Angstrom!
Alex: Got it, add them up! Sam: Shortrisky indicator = 5.9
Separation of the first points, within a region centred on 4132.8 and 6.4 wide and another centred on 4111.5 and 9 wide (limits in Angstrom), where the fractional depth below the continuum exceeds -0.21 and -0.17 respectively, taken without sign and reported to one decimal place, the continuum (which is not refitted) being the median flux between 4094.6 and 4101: 24.7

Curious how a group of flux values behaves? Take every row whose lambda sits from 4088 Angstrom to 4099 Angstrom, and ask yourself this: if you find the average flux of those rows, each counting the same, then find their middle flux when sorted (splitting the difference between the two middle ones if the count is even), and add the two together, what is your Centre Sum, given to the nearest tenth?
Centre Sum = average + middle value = 7.5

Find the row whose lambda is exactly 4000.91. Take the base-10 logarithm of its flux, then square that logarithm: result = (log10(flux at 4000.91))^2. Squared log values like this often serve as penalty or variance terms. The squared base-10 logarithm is 0.350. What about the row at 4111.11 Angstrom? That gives 0.322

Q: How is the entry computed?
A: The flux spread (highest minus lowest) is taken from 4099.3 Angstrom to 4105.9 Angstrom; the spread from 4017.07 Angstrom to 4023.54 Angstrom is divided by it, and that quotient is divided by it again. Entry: 0.55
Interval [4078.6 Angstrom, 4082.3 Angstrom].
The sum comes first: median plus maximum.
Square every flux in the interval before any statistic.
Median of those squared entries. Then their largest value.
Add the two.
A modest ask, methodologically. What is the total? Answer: 25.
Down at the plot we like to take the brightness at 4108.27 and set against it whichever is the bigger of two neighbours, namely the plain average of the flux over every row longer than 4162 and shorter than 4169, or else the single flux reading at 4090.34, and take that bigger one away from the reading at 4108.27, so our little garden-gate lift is -0.35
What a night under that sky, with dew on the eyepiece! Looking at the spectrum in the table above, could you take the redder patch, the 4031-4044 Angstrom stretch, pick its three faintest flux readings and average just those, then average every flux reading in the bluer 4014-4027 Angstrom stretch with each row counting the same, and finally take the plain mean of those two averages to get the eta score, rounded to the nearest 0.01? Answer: 3.33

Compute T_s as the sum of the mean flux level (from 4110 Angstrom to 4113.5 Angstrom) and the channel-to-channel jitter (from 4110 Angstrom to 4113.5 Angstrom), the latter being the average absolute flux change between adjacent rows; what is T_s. 3.8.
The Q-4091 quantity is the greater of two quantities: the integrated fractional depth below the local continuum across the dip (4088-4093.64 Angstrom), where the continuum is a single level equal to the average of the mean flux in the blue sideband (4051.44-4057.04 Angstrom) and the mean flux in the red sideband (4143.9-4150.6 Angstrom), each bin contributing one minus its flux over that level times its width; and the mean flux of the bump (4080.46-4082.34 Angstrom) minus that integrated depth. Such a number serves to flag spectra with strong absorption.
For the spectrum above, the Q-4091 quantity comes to 4.5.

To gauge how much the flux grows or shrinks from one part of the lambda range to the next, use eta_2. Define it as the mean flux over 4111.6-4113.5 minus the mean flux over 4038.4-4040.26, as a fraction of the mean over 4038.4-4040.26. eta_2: 0.06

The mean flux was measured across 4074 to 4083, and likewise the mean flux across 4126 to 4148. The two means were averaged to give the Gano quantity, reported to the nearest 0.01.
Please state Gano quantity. 3.33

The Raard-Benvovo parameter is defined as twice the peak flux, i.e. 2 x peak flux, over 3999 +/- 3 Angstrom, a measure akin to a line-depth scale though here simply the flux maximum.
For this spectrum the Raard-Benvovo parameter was 7.8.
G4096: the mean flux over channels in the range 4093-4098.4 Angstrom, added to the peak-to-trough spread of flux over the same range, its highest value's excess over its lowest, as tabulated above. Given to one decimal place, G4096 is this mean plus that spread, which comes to 5.3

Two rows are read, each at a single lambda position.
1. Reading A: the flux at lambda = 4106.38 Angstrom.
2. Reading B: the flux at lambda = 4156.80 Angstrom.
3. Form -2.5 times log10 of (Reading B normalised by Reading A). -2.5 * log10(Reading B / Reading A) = -0.10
